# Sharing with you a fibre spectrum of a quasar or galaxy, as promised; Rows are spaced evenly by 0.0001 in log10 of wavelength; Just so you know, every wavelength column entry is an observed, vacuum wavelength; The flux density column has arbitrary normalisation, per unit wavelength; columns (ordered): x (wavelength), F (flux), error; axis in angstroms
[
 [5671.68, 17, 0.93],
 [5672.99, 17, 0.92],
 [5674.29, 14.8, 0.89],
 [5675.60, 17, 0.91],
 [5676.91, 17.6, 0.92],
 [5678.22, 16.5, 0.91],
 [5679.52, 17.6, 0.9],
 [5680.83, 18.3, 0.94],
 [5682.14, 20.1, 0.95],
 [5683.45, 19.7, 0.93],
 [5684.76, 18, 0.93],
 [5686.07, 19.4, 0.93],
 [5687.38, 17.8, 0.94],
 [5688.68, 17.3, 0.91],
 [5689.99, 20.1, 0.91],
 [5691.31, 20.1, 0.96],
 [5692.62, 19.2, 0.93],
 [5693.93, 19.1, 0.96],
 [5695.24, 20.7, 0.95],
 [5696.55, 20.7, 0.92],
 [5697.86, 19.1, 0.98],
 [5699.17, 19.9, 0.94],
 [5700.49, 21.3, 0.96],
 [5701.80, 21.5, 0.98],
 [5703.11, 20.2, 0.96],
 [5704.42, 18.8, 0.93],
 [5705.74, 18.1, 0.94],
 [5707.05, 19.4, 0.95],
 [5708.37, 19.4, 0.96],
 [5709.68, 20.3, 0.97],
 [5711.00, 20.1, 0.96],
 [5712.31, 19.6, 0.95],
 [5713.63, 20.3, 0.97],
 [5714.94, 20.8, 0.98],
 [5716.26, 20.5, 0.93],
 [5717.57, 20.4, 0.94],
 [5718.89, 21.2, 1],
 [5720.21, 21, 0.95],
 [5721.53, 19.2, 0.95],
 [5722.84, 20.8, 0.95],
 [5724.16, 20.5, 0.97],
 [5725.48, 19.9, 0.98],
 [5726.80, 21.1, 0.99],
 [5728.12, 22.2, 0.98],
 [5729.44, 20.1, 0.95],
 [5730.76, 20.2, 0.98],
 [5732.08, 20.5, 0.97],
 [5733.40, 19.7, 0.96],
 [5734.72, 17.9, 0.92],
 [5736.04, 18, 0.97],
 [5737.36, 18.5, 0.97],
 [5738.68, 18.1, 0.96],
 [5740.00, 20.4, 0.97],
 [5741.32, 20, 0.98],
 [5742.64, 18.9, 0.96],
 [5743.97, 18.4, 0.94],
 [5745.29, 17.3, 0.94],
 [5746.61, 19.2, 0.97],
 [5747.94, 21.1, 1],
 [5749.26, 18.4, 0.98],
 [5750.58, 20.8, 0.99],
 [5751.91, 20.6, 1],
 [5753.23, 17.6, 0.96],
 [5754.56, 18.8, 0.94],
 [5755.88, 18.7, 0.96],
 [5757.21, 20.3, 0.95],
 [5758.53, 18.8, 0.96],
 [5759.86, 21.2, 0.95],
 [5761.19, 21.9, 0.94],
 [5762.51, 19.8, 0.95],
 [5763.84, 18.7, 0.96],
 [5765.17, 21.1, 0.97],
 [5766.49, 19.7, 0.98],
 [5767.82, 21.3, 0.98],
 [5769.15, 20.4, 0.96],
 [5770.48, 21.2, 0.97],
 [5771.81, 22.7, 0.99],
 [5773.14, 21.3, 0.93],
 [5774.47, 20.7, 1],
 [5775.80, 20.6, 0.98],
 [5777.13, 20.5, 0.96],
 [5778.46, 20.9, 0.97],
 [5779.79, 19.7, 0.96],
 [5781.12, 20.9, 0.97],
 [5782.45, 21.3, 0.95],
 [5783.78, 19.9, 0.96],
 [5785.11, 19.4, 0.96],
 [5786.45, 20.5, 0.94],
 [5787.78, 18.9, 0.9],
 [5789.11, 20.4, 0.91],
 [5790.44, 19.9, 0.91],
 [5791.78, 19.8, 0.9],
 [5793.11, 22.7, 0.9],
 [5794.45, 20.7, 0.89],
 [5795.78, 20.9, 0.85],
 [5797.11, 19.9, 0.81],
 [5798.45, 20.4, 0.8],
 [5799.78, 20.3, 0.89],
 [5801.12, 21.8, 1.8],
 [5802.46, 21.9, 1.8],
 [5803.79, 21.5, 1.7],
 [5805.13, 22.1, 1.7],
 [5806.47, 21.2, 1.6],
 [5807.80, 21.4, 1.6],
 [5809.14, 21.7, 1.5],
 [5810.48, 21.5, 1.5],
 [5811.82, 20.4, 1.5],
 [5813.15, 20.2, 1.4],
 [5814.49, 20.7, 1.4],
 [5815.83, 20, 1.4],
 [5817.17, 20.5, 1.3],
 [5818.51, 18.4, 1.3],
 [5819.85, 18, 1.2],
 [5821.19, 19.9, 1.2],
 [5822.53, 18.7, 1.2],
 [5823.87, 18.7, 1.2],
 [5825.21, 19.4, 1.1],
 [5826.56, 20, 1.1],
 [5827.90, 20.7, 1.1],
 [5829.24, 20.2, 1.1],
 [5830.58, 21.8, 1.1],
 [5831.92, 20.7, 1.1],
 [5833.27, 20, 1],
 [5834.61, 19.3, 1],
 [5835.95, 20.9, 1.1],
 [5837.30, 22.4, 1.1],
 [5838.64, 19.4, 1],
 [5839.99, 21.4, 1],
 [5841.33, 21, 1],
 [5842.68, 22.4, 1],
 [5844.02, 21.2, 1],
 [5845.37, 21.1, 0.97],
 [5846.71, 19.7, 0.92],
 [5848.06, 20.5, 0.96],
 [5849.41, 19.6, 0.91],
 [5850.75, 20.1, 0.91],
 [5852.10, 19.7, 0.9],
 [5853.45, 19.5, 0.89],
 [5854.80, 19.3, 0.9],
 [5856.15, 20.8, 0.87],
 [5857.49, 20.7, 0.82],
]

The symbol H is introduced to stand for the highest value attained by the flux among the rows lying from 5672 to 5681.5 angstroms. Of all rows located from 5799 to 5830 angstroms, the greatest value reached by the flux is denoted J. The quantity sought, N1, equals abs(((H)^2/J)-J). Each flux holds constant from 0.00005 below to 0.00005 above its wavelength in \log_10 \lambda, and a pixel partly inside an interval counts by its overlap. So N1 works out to 6.9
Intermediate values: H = 18.3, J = 22.1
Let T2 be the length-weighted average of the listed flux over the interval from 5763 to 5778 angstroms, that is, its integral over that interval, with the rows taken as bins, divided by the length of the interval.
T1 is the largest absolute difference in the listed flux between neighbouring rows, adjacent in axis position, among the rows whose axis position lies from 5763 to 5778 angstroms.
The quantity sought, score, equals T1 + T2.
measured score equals 23.1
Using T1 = 2.4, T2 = 20.7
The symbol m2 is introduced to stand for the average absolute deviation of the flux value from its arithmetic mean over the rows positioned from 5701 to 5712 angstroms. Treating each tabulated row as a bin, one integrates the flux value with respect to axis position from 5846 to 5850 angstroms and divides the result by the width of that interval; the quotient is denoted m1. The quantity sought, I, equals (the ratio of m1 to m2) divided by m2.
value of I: 31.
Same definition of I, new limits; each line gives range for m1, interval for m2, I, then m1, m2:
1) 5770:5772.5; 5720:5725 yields 64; 22.0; 0.59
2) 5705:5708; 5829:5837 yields 44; 18.8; 0.65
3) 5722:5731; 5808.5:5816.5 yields 64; 20.7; 0.57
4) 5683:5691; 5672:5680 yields 35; 18.7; 0.73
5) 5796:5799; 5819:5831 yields 25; 20.2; 0.90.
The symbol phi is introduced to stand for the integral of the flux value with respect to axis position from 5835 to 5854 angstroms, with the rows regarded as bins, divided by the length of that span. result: 20.6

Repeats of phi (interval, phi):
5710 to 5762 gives 19.8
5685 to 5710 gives 19.6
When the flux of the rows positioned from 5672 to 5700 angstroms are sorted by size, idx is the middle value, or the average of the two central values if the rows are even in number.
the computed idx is 19.1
